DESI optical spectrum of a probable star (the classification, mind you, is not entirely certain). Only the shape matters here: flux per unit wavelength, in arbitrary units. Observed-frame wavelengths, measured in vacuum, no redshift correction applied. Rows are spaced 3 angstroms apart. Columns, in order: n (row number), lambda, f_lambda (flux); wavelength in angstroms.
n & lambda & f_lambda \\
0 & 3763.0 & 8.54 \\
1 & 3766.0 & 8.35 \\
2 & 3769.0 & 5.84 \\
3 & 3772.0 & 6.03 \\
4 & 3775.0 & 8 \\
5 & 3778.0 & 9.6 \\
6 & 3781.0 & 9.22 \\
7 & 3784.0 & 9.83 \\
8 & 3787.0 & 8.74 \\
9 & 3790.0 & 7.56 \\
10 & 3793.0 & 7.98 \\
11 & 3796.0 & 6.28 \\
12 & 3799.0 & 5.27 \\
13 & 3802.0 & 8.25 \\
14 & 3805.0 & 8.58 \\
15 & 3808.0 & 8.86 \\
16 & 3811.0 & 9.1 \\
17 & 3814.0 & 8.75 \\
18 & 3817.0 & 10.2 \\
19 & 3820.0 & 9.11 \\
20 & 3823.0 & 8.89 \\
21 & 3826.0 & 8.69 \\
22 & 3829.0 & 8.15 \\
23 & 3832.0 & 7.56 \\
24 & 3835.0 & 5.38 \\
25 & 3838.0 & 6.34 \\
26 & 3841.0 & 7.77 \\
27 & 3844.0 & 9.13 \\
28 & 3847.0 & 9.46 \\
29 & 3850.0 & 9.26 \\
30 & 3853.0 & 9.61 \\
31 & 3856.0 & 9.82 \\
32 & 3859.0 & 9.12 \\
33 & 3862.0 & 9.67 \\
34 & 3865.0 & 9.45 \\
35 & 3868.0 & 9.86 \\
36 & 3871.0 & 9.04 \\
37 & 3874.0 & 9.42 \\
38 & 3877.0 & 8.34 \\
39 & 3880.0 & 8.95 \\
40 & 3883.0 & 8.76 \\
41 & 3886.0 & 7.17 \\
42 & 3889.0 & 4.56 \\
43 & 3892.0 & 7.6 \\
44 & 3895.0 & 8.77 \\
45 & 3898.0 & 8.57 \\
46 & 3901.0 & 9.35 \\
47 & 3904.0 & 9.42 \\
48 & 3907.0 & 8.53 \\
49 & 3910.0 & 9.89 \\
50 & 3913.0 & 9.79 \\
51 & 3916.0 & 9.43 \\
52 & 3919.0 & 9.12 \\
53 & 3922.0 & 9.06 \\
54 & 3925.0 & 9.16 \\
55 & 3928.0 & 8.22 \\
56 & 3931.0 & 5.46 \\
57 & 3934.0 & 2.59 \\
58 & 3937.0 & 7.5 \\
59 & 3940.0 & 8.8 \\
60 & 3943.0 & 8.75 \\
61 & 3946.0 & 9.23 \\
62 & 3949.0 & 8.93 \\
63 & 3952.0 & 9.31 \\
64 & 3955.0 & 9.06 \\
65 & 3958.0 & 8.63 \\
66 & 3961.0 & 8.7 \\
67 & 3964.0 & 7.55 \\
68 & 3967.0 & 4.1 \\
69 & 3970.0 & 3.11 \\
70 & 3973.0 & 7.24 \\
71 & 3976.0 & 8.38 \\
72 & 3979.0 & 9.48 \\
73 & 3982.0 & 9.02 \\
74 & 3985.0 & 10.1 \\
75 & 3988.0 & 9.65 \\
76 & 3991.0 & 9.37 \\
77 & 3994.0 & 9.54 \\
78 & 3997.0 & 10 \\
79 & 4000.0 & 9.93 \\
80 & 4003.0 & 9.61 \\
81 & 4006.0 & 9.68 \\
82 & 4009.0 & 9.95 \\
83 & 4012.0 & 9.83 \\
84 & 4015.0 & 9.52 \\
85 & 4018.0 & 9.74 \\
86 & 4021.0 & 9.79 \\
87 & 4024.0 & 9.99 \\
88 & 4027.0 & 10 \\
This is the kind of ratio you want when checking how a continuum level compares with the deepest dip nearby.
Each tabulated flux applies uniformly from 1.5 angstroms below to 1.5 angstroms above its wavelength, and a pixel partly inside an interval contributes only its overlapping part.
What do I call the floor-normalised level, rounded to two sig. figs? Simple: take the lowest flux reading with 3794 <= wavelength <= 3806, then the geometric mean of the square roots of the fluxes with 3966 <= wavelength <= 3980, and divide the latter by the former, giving 0.46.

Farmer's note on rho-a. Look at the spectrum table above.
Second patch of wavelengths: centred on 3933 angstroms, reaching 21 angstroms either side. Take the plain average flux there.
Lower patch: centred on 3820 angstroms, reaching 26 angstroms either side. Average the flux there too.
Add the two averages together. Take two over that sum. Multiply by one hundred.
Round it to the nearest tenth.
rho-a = 12.3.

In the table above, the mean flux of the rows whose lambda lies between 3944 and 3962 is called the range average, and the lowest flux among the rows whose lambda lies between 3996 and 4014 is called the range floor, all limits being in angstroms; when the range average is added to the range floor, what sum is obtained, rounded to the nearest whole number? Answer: 19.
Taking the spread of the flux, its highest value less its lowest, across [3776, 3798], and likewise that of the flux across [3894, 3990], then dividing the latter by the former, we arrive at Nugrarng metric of 2.1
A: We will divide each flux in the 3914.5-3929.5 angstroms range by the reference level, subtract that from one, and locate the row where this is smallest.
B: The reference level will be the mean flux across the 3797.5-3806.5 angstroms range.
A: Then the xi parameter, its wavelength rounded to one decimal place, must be 3916.0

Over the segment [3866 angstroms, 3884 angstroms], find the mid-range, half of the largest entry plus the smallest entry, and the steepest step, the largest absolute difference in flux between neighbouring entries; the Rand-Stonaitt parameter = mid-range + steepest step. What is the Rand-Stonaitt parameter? 10.18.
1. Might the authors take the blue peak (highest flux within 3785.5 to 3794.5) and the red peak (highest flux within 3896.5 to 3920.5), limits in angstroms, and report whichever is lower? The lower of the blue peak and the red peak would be 8.7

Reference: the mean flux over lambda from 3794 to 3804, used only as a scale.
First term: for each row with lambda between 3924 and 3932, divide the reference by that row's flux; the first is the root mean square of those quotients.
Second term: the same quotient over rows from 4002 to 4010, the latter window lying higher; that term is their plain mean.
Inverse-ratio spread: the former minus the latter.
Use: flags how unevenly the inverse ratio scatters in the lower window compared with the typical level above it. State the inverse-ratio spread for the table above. 0.26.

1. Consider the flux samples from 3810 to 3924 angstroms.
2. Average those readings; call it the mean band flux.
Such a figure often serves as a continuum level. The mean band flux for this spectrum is 8.7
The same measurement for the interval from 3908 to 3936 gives 8.1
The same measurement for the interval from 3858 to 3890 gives 8.6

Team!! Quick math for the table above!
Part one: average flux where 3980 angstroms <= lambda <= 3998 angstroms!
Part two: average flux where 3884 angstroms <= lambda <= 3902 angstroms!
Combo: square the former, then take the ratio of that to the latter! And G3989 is 12.0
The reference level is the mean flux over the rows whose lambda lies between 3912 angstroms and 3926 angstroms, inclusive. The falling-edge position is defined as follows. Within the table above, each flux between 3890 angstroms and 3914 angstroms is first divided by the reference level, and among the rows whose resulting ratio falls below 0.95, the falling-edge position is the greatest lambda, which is 3907.0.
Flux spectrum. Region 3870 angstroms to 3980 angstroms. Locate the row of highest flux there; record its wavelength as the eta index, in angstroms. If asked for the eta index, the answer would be 3910.0 angstroms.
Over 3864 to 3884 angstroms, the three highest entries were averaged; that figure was 9.6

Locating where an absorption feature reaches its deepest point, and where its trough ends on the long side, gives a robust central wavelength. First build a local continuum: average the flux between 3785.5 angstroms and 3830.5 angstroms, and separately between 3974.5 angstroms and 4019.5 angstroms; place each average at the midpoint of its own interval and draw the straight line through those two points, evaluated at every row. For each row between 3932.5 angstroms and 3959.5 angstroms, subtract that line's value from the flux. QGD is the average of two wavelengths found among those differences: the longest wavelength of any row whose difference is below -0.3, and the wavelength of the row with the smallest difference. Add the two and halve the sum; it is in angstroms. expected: 3946.0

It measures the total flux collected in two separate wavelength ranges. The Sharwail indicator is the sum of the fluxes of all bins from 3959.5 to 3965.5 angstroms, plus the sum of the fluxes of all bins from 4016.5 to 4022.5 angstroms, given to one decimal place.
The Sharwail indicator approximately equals 35.8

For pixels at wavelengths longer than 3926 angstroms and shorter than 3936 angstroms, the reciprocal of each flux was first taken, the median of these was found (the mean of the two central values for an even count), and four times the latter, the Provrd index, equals 0.73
